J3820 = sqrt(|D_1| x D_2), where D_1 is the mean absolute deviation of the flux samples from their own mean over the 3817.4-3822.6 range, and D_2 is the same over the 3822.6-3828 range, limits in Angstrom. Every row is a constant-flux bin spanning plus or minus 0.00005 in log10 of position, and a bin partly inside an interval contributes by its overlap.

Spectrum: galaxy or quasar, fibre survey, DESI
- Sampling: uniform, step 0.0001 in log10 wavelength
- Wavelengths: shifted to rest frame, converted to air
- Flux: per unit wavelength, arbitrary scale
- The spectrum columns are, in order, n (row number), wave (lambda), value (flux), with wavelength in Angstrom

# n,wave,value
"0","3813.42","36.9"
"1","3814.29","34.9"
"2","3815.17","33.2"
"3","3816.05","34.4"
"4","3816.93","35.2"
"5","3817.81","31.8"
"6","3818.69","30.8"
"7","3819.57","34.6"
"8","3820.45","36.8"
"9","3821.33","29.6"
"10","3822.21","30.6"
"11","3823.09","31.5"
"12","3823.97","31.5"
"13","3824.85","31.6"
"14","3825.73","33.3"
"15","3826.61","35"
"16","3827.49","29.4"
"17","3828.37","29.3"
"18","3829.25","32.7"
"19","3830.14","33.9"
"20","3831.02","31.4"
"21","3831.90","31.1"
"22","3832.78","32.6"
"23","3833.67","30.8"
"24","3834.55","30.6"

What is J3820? 1.76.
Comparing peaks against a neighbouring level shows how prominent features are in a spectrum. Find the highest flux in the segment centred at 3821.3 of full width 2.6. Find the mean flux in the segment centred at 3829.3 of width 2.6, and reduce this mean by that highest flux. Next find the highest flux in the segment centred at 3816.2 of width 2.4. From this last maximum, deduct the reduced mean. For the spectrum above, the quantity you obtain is 40.0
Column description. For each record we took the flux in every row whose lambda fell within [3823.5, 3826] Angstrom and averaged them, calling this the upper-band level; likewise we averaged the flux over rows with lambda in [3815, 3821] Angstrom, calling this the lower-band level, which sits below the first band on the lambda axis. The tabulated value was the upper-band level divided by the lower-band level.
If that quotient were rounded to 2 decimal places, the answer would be 0.95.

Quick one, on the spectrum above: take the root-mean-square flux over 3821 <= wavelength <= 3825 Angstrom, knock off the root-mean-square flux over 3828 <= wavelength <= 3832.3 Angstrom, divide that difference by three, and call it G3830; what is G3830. -0.25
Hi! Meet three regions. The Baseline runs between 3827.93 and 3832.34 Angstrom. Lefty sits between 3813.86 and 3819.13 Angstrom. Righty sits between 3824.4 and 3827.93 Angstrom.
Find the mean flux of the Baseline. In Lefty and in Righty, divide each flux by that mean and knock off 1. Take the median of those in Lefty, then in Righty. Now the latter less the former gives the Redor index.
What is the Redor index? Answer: -0.043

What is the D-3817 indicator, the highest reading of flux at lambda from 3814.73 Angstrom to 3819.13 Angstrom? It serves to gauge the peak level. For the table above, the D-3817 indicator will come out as 35.2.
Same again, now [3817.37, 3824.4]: 36.8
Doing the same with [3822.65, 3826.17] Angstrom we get 33.3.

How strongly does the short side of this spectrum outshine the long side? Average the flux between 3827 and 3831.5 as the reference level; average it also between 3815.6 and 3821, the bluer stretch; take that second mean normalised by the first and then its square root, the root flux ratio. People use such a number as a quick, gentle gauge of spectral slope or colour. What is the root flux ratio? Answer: 1.04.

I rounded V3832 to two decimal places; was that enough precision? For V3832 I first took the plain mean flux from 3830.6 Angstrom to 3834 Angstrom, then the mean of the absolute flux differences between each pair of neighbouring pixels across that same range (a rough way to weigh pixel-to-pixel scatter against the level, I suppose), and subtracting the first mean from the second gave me -30.27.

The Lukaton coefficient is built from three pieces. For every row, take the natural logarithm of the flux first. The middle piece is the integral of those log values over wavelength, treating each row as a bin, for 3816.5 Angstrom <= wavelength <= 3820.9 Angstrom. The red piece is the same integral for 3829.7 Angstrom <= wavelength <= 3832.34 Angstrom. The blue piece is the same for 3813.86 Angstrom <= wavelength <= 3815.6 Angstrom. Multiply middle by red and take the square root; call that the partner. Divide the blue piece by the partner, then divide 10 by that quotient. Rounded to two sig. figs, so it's 19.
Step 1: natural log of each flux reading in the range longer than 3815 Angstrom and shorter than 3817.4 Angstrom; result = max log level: 3.56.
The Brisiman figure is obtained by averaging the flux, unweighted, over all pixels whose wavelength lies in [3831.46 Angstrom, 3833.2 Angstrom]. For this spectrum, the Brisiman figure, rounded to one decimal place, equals 31.9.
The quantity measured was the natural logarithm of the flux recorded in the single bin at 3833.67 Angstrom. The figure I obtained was 3.43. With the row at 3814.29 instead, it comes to 3.55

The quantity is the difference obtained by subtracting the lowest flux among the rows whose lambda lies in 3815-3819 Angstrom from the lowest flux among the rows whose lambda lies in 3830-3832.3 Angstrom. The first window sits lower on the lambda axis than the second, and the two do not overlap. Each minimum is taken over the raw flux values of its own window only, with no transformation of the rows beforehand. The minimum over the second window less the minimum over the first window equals 0.3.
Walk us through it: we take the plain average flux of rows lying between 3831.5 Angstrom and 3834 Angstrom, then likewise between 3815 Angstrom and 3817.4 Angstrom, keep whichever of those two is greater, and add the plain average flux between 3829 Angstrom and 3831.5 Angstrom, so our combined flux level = 66.9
